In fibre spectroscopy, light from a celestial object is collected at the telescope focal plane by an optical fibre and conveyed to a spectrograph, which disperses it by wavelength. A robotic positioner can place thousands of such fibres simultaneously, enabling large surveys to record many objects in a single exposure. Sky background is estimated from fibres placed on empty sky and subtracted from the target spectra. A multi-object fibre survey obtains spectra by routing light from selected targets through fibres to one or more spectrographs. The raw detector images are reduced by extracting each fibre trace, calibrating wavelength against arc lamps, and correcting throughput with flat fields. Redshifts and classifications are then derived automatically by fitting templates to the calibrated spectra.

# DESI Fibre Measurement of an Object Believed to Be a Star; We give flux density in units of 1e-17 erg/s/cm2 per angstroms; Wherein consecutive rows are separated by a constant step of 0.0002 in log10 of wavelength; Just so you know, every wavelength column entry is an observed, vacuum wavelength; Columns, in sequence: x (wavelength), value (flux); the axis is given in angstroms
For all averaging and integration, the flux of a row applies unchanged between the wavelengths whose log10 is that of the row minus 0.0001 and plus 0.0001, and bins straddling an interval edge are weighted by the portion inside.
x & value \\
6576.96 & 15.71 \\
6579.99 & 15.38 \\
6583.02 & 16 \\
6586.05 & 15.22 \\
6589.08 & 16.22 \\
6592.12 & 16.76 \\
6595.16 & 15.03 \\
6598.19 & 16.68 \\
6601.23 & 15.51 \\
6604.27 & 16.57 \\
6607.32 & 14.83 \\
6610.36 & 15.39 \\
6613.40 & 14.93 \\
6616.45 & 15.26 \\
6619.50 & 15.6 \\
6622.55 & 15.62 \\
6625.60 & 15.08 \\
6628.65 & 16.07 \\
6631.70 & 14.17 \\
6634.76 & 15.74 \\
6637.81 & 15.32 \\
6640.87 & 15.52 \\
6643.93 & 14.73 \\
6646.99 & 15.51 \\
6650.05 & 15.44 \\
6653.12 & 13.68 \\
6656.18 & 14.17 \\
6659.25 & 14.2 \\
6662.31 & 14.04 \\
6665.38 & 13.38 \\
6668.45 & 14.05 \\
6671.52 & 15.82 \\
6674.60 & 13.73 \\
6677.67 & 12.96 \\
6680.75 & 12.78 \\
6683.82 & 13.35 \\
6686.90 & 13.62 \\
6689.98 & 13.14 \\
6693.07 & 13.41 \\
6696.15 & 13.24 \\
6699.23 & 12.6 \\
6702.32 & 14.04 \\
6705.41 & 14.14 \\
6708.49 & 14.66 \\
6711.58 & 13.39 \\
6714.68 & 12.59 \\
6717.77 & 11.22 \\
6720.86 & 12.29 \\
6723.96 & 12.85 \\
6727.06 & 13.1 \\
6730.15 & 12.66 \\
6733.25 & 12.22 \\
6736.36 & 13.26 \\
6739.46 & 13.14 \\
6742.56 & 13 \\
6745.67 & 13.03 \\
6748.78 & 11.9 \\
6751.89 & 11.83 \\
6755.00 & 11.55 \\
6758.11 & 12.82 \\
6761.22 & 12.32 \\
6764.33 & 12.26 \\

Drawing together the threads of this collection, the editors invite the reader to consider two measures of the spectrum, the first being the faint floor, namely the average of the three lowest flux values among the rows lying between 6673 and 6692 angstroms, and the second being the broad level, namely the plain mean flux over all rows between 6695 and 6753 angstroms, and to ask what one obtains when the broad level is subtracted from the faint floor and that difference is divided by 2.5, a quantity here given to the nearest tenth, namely 0.0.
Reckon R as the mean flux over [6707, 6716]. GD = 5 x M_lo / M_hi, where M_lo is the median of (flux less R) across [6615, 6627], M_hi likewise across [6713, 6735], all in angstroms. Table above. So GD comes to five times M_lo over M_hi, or -10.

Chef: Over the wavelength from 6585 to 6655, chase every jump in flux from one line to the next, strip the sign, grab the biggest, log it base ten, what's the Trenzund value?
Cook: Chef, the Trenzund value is 0.28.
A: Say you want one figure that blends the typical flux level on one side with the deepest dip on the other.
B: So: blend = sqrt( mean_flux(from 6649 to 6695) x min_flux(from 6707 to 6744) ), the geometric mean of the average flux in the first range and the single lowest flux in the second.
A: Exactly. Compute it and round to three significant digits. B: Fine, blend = 12.5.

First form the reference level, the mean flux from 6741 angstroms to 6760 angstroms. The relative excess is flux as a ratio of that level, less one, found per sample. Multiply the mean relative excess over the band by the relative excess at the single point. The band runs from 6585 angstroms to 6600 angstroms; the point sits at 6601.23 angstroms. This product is 0.075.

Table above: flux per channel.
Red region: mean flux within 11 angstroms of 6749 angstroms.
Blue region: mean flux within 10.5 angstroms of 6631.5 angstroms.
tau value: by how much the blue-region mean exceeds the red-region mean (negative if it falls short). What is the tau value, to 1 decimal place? 2.9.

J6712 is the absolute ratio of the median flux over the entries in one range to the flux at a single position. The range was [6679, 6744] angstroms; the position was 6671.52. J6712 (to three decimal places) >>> 0.831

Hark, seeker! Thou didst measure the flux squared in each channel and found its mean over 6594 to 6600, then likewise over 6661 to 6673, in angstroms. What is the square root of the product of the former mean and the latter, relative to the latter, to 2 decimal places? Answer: 1.11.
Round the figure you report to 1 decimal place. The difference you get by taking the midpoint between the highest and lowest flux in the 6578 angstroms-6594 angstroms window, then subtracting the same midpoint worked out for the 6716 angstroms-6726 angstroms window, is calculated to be 4.0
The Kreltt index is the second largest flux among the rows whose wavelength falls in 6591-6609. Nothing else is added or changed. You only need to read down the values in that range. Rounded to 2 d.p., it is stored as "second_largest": 16.68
